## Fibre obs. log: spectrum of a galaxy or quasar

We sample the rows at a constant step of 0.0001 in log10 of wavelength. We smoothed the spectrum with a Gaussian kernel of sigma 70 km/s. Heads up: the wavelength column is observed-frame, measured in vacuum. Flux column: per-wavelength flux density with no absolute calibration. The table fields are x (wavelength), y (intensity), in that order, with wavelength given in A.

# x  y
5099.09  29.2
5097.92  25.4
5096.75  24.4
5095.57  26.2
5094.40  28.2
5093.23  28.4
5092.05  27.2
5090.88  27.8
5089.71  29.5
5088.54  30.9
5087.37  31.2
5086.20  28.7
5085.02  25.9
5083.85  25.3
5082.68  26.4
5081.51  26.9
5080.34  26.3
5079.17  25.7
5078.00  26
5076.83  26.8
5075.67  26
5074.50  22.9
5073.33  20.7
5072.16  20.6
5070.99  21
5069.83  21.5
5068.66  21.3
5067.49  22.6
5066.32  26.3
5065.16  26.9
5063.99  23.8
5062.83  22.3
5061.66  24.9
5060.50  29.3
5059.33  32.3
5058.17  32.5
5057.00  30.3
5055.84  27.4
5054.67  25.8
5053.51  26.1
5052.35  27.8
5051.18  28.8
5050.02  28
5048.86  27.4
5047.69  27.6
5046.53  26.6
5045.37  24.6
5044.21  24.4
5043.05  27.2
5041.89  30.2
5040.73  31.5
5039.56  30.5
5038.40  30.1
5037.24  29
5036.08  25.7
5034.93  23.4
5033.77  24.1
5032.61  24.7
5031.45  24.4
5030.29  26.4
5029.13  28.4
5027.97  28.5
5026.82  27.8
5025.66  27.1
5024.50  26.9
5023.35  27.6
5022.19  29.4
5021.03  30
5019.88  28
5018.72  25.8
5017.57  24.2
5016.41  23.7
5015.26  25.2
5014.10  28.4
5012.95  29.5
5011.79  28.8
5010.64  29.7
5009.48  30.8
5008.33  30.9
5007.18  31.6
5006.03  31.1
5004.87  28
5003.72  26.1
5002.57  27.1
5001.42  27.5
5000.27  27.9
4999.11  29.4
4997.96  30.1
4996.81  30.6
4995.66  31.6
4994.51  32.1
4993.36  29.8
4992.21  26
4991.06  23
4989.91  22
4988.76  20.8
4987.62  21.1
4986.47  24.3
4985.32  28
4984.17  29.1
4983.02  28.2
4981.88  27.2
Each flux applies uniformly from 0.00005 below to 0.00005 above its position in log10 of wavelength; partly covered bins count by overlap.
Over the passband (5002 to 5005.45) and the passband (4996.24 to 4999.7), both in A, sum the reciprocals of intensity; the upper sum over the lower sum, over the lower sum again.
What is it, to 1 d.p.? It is 11.1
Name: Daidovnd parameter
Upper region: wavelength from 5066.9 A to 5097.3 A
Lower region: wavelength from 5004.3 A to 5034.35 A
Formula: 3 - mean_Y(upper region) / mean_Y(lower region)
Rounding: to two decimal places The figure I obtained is 2.07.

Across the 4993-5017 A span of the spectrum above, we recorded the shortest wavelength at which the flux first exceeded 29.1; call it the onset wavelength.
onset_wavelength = 4993.36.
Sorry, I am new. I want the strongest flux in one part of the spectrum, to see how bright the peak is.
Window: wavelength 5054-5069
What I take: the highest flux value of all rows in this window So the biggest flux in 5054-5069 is 32.5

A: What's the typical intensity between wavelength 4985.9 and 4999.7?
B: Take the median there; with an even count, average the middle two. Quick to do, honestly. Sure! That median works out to 27.7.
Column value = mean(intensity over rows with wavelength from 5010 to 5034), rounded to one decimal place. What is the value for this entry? 27.1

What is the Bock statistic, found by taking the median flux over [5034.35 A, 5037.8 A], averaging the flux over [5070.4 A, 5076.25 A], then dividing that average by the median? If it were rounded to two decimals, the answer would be 0.87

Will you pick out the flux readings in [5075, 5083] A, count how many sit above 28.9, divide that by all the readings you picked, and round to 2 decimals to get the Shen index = 0.00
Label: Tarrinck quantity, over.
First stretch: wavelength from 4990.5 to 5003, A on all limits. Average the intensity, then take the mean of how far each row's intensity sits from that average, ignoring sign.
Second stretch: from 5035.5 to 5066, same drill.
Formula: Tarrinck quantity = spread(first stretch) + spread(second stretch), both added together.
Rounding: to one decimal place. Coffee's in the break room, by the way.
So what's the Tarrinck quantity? 4.2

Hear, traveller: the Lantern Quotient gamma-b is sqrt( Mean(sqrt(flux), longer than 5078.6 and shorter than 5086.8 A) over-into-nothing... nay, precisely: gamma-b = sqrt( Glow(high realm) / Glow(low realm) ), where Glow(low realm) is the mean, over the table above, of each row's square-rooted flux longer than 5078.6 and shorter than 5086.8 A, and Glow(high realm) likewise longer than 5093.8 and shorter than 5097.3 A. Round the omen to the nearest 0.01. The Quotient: 1.00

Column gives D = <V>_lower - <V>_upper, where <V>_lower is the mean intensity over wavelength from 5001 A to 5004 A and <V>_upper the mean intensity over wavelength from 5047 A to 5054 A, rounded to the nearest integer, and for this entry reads -1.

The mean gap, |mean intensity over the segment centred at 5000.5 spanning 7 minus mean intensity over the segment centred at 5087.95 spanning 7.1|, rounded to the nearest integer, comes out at 1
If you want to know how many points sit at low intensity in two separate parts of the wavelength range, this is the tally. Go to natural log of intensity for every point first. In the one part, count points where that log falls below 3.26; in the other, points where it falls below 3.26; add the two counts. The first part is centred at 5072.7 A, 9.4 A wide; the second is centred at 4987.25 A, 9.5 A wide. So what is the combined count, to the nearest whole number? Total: 12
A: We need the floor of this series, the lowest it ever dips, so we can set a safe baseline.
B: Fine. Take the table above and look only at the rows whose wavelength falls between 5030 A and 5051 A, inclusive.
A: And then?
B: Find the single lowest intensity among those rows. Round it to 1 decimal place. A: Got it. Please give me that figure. 23.4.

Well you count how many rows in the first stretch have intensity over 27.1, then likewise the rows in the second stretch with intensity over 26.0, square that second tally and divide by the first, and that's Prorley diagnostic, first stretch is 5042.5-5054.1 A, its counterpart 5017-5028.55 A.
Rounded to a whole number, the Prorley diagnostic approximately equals 11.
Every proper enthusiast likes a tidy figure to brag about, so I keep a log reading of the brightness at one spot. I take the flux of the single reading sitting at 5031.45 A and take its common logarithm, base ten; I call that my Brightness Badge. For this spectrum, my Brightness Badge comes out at 1.39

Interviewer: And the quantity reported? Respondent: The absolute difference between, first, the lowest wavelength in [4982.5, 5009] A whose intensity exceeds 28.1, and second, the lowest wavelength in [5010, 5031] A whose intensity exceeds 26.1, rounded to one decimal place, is 27.6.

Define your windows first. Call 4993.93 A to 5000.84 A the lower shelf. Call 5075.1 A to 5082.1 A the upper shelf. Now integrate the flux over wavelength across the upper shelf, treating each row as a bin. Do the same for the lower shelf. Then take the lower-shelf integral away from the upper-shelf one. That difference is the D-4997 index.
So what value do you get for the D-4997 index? -25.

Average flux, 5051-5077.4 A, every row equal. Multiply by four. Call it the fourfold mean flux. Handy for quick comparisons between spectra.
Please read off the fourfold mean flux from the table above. 102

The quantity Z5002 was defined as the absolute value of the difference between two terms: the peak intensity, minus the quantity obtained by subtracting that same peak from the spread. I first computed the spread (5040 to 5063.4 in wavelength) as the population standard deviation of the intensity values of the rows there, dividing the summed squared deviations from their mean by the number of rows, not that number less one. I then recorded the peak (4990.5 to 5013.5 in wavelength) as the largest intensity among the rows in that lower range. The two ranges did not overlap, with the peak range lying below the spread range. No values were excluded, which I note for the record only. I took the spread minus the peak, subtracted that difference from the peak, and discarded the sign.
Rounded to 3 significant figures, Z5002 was 61.5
